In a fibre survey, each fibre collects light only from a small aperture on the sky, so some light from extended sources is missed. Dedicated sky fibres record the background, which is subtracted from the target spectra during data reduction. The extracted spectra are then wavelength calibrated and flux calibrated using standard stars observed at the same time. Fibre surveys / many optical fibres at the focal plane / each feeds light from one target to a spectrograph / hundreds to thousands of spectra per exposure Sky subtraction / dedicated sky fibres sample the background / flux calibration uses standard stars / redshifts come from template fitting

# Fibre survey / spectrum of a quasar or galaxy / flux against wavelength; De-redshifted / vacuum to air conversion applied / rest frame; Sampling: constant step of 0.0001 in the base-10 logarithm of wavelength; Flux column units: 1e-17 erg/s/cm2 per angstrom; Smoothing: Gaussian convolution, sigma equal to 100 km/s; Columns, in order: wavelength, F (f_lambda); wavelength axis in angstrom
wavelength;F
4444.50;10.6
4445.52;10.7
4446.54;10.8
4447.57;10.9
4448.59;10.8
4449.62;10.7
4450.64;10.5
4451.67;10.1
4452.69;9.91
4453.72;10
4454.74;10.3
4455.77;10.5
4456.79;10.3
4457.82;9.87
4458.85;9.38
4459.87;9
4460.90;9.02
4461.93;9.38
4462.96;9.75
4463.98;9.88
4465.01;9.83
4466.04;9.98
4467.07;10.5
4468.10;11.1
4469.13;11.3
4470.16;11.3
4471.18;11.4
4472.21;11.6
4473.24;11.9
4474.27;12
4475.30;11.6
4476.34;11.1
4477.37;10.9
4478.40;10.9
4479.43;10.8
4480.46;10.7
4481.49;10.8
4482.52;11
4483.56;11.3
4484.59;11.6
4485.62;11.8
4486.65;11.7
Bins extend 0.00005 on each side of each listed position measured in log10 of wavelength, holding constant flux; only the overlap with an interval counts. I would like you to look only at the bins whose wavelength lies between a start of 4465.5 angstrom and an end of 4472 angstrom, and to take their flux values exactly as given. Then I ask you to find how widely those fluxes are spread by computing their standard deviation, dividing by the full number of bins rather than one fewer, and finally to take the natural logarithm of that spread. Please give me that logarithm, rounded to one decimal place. -0.7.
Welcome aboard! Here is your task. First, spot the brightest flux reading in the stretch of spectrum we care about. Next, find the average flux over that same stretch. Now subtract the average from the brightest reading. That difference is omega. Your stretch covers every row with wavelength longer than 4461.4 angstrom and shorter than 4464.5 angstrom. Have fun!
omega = 0.21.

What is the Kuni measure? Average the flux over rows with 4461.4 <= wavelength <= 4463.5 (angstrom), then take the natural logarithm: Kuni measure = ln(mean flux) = 2.26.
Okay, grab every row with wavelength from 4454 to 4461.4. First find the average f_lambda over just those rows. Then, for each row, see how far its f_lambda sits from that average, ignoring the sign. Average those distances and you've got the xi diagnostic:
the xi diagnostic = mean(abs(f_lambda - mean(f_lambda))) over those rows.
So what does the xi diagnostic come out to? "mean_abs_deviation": 0.54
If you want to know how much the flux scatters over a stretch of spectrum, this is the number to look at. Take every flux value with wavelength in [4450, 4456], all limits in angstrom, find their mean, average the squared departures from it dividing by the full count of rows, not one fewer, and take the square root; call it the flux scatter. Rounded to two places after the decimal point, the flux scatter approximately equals 0.23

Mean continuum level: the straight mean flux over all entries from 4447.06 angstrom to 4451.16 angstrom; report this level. 10.7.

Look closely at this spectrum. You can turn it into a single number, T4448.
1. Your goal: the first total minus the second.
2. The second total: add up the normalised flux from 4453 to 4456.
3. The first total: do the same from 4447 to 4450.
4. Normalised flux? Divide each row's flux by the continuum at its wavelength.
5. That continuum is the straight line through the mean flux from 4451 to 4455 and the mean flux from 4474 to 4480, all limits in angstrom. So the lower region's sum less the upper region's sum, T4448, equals 0.25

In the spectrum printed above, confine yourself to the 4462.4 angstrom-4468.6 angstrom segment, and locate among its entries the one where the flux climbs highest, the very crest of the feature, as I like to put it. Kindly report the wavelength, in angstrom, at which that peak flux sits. 4468.10 angstrom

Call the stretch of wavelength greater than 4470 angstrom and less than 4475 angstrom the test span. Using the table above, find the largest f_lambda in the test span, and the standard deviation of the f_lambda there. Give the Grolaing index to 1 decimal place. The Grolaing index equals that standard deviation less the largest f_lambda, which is -11.7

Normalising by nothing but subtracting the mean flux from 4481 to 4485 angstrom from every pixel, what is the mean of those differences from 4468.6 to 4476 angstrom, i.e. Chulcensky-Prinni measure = 0.4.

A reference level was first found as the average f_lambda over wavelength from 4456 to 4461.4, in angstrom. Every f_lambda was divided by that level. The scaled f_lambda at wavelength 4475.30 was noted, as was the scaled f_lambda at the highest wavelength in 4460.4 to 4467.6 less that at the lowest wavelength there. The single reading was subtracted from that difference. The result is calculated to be -1.06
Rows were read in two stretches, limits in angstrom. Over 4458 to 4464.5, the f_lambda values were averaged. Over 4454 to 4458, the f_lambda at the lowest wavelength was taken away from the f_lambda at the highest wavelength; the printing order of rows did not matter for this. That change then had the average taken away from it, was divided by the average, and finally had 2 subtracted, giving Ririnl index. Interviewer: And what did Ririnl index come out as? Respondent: -3.05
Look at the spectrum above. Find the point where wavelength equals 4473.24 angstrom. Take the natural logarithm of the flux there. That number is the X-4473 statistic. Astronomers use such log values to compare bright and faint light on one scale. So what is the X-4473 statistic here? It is 2.48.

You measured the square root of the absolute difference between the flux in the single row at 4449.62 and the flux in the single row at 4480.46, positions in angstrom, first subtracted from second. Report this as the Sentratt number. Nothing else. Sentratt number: 0.0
